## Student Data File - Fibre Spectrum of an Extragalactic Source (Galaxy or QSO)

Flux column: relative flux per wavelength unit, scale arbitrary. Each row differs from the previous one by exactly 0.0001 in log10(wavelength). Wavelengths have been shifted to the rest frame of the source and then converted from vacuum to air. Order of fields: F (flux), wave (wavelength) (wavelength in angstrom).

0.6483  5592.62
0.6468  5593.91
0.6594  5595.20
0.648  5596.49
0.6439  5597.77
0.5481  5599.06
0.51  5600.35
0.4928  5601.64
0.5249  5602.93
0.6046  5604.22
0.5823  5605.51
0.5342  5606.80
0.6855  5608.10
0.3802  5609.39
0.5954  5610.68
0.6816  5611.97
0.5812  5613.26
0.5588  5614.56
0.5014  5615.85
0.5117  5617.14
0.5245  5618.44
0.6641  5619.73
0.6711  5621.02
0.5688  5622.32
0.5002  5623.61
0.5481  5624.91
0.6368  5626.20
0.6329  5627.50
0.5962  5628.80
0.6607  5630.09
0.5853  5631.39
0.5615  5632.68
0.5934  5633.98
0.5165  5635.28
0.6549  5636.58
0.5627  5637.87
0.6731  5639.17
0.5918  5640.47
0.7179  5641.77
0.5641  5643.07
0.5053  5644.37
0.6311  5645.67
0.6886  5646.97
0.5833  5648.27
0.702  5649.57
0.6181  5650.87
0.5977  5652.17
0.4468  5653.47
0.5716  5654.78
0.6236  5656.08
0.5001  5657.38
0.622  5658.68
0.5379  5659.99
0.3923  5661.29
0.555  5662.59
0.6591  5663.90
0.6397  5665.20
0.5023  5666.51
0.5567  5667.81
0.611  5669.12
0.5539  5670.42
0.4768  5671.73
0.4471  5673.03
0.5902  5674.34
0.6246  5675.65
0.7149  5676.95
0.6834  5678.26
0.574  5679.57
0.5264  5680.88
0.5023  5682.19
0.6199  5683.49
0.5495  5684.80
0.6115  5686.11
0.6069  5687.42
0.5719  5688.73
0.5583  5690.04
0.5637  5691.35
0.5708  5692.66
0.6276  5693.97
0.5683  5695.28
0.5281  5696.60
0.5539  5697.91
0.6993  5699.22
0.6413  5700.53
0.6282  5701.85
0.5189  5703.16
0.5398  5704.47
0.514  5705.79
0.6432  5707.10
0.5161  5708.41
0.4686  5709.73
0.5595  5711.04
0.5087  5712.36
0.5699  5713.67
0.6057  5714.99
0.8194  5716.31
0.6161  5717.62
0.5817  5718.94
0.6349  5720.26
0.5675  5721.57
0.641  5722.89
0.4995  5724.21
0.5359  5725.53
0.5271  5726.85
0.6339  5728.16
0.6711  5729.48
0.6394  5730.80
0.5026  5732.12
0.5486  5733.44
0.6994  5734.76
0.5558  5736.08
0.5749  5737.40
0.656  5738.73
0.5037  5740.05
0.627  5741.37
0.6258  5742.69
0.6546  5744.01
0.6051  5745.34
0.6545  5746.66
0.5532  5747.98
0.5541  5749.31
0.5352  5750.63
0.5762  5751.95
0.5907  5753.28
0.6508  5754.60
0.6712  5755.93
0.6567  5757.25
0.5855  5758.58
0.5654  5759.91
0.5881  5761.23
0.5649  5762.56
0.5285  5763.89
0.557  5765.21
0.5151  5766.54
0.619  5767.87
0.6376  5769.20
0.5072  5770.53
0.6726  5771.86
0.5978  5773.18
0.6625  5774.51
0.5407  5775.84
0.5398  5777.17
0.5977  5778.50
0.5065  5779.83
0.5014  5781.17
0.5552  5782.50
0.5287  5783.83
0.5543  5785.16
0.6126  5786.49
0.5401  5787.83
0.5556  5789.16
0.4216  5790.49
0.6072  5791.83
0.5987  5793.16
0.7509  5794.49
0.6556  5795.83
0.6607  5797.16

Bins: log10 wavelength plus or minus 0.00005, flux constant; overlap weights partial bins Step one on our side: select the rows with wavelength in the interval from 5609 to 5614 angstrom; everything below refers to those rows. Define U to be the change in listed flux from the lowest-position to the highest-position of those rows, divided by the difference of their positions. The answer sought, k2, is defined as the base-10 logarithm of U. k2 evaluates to -1.28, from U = 0.052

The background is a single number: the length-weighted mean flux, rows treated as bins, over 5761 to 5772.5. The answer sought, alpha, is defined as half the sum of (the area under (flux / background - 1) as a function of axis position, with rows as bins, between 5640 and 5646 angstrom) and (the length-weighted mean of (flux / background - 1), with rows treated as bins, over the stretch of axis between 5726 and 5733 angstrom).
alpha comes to 0.14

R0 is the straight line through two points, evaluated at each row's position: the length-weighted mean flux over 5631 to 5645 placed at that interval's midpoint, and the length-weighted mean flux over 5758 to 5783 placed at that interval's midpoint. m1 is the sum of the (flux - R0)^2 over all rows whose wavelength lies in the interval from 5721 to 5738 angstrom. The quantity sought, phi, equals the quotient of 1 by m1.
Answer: 19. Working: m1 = 0.052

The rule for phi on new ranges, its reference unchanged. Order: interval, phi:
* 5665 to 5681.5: 13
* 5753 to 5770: 28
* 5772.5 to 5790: 40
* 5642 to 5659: 16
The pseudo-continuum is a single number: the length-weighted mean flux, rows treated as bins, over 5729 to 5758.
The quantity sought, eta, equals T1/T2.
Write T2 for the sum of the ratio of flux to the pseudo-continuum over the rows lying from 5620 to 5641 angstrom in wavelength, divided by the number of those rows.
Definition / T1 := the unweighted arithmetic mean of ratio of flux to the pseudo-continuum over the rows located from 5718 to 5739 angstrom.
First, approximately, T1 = 0.979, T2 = 0.99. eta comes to 0.99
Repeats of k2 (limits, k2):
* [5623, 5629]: -1.73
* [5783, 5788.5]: -2.55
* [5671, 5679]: -1.50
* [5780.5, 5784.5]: -1.99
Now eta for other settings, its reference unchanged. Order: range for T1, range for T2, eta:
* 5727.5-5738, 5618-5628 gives 1.02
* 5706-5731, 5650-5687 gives 1.04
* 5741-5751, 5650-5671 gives 1.07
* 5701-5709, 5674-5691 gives 0.94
